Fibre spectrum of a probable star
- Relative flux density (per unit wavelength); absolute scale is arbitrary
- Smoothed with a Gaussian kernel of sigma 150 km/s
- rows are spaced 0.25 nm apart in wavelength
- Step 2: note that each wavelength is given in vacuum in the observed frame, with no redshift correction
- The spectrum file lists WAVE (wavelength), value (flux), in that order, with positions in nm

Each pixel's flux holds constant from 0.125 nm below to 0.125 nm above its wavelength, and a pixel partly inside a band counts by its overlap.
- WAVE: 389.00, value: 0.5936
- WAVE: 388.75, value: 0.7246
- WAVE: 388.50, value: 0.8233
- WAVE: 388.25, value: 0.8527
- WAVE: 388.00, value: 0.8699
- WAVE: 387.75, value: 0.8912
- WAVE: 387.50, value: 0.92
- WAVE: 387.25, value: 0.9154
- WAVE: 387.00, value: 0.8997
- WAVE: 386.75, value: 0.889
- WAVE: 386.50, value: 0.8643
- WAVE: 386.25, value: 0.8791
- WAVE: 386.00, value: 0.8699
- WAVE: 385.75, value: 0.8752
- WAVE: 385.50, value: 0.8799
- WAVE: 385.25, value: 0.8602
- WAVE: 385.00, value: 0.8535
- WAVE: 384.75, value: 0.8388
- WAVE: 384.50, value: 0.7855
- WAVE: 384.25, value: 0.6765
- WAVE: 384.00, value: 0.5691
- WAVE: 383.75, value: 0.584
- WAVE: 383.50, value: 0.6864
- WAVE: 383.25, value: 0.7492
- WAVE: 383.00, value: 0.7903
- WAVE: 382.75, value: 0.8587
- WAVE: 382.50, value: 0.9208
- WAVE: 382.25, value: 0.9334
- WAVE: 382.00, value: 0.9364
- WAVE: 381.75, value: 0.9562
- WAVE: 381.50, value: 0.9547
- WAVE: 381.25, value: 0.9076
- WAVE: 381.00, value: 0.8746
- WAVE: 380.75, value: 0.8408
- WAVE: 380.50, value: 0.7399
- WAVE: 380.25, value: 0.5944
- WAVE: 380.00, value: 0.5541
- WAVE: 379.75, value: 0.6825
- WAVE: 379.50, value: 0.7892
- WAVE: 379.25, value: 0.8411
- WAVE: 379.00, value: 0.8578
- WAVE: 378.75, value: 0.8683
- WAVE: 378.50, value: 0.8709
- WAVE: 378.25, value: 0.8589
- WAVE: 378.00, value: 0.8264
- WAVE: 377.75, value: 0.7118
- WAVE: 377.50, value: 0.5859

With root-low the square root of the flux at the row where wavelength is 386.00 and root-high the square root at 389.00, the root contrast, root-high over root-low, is 0.83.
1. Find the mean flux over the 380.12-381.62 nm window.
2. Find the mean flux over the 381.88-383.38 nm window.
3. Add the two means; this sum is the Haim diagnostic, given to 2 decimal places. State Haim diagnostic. 1.68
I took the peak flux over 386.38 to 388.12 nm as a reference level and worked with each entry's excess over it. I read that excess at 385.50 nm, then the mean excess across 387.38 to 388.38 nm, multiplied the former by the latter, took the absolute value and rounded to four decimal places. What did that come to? 0.0015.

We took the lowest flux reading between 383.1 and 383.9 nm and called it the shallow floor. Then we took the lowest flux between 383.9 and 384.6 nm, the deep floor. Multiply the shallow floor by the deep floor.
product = 0.33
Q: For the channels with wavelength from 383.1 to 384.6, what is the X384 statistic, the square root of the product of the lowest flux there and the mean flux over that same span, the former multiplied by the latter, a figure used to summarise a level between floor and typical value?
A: 0.62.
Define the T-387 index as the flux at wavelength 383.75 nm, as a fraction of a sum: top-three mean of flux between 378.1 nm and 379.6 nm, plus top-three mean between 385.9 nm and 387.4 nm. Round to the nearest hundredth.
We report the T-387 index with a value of 0.33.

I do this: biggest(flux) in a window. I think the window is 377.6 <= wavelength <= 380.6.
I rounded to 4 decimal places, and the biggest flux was 0.8709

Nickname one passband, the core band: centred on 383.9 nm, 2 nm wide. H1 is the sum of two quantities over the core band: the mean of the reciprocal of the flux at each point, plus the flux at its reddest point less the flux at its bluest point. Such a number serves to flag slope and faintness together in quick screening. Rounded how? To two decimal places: 1.48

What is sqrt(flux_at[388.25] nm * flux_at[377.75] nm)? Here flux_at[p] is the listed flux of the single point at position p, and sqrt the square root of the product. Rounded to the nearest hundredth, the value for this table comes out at 0.78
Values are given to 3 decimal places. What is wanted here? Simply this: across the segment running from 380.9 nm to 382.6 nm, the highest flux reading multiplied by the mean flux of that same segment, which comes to 0.886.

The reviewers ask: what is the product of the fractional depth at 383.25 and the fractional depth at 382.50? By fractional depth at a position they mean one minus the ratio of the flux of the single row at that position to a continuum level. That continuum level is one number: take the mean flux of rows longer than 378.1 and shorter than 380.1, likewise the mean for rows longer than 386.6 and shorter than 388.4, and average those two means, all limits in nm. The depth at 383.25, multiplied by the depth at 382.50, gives -0.010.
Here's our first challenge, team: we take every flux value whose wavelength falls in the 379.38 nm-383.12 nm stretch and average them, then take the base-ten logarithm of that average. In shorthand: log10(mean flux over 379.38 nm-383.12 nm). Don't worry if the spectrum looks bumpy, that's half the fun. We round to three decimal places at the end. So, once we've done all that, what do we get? -0.085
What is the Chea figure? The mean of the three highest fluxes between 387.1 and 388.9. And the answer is 0.91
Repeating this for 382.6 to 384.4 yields 0.80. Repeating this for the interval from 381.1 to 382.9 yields 0.95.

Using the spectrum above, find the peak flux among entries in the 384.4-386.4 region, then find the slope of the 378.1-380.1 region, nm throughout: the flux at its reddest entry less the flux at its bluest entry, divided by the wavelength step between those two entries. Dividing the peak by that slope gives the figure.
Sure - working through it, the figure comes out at -5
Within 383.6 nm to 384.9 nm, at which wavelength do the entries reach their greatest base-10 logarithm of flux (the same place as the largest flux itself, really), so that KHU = 384.75 nm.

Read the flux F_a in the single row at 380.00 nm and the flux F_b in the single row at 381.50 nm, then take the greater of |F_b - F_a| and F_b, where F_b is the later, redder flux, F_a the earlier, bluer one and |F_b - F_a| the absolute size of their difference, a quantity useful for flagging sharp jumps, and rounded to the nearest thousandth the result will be 0.955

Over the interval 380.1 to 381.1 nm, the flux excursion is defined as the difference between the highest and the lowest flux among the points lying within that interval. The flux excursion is 0.28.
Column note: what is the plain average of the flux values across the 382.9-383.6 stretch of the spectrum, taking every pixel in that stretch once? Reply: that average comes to 0.74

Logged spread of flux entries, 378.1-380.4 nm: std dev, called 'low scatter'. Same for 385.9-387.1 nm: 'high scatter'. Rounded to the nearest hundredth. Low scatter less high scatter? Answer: 0.11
